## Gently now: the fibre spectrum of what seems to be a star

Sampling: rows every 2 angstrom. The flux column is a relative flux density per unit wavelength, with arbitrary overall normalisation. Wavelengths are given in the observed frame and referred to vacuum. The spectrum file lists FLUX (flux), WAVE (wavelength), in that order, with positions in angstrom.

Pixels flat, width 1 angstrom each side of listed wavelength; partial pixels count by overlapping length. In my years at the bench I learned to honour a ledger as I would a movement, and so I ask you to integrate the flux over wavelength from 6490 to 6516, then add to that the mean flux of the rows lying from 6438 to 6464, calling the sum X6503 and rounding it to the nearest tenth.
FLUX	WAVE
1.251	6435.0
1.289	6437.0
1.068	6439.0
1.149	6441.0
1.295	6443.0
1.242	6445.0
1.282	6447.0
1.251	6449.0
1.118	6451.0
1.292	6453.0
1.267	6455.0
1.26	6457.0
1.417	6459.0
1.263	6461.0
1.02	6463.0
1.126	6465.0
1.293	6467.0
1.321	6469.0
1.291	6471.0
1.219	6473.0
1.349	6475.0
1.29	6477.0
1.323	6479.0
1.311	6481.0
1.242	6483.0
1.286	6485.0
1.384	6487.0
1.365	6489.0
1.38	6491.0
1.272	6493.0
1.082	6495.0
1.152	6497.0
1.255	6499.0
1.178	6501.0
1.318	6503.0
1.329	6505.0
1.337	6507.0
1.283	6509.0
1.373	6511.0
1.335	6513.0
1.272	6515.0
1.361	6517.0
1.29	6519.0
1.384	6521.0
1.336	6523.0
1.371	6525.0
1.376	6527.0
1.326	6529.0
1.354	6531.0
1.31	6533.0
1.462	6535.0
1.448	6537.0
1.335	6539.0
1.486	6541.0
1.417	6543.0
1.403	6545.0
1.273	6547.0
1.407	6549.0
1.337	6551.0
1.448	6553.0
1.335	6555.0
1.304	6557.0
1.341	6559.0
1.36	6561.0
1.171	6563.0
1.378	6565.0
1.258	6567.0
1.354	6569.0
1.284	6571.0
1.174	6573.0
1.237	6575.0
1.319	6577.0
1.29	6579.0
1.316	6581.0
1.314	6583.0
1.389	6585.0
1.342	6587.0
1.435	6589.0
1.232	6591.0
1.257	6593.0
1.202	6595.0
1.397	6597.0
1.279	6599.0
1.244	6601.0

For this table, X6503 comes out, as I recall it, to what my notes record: 34.4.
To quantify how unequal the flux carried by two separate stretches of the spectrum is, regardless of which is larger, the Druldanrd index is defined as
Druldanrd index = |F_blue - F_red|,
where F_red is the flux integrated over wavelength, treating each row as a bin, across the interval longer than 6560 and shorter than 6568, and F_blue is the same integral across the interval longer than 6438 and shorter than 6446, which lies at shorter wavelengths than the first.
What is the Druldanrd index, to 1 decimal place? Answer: 0.8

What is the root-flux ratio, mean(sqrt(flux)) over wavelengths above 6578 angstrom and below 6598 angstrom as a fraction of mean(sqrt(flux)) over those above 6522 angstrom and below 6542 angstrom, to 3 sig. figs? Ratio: 0.977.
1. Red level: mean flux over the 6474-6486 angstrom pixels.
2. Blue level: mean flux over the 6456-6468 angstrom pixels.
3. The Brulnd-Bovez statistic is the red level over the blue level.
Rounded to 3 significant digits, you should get 1.06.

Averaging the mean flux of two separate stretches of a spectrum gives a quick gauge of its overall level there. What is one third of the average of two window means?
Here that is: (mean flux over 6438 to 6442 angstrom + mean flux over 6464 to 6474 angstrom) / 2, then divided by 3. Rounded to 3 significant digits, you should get 0.393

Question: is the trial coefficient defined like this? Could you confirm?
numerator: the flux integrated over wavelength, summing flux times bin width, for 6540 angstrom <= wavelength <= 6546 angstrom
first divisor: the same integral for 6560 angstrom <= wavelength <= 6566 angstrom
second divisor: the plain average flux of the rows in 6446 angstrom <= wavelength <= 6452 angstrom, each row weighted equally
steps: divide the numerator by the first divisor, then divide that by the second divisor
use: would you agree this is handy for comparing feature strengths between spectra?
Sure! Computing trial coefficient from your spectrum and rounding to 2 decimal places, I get 0.91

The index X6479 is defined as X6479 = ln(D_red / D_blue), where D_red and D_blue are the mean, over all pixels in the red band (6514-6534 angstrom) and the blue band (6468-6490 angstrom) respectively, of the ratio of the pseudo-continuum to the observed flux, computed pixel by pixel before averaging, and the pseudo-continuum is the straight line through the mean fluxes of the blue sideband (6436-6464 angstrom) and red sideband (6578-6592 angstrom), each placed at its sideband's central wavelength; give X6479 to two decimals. 0.00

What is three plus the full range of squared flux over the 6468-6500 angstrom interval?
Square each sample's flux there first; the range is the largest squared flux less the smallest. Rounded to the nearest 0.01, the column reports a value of 3.74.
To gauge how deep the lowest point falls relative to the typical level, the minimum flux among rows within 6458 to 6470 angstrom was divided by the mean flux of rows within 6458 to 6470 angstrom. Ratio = 0.82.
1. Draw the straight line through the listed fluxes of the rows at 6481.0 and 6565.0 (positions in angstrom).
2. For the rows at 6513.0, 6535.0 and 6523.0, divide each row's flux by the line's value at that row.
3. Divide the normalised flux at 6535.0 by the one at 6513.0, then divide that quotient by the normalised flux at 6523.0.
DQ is 1.088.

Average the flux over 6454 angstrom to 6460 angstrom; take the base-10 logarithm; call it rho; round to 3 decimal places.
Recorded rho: 0.119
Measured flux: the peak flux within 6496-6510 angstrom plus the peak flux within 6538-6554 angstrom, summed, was 2.82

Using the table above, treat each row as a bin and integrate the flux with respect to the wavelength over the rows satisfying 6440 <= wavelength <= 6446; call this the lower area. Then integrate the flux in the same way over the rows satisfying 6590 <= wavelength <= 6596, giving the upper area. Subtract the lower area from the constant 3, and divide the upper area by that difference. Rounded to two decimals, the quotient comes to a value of -1.69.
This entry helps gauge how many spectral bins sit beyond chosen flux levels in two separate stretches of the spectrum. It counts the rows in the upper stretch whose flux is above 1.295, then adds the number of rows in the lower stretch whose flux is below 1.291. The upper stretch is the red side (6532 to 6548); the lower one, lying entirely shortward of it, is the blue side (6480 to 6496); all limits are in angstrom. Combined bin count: 11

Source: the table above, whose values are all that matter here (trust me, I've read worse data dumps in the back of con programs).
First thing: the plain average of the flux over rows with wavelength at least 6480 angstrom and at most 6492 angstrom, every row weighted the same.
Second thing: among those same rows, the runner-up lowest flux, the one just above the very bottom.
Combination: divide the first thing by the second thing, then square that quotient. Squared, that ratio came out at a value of 1.07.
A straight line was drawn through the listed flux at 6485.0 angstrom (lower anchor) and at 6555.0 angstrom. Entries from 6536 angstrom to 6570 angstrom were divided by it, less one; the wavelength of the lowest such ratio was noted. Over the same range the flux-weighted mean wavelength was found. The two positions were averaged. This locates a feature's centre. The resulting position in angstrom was 6557.9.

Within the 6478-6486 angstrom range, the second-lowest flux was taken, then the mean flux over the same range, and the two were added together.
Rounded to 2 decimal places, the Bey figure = 2.58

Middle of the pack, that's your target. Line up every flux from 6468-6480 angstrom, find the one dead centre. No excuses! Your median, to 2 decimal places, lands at 1.31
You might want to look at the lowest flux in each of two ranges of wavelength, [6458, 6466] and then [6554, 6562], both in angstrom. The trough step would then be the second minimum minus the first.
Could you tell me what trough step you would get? 0.28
